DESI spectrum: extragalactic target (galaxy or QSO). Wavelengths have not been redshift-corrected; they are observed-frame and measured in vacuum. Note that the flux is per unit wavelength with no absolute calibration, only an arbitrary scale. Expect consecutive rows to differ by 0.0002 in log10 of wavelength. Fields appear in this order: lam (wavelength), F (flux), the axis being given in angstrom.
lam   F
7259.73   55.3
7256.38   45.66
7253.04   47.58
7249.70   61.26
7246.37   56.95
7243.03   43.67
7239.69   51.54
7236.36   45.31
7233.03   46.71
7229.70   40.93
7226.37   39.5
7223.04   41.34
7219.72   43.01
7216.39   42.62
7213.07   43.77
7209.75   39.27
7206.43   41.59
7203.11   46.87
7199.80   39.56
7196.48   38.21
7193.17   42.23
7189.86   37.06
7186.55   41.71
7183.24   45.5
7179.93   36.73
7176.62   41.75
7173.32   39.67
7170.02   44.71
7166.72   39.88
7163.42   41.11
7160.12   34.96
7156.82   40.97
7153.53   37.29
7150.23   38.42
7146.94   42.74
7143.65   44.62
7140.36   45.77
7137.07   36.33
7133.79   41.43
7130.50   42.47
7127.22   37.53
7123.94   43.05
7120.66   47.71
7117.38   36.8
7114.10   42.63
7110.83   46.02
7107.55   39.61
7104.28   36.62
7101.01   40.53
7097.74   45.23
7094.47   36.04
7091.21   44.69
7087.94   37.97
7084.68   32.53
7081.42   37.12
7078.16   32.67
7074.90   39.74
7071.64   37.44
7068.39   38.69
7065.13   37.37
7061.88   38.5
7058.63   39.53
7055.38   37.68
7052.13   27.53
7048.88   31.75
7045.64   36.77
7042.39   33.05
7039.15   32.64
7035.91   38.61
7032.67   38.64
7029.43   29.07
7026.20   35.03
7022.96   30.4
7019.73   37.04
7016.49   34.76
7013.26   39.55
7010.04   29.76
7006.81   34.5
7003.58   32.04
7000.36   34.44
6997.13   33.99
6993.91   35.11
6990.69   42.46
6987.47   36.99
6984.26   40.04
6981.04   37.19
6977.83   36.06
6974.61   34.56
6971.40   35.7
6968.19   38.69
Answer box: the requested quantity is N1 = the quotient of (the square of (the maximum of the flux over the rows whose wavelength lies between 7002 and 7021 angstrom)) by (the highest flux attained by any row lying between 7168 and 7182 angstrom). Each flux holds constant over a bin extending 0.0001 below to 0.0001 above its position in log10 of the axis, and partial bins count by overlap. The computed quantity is 35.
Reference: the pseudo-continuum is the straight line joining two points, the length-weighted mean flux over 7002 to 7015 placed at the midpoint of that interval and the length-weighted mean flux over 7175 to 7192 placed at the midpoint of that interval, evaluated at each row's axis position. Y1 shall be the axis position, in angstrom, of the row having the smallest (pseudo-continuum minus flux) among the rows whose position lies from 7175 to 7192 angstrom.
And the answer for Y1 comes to 7183.24 angstrom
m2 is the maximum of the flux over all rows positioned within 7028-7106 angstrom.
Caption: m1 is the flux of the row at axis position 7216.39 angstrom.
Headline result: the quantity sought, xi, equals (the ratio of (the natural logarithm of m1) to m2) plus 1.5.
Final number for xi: 1.583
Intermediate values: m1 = 42.62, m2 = 45.23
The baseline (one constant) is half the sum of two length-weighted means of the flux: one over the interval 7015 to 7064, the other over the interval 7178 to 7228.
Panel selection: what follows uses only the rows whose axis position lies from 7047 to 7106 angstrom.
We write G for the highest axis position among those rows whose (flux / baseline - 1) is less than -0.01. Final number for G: 7104.28 angstrom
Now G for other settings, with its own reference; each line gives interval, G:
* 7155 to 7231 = 7189.86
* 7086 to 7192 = 7189.86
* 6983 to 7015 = 7010.04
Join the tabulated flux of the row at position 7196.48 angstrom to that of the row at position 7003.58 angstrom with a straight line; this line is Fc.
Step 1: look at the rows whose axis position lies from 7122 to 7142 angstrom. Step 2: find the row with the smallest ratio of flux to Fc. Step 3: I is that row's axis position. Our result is 7137.07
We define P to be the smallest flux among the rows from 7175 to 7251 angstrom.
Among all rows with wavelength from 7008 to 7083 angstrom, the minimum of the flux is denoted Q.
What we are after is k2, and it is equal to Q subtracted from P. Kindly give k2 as 9.2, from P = 36.73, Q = 27.53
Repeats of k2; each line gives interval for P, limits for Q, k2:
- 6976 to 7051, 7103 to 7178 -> -5.9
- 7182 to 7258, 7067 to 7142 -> 4.5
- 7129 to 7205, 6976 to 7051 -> 5.9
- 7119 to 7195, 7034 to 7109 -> 7.4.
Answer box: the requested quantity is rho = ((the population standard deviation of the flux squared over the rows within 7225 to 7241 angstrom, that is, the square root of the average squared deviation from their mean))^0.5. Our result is 19.8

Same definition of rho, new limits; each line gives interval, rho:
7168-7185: 16.3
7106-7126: 17.6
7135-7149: 17.3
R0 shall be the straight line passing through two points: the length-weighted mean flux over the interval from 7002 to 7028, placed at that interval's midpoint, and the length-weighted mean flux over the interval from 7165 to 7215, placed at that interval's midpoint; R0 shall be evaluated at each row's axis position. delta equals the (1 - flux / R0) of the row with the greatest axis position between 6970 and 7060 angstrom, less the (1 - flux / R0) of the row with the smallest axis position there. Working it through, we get 0.00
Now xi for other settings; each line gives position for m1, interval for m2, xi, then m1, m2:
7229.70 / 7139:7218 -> 1.579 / 40.93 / 46.87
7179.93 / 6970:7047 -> 1.585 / 36.73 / 42.46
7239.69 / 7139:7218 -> 1.584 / 51.54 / 46.87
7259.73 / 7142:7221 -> 1.586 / 55.3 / 46.87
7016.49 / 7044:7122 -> 1.574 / 34.76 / 47.71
